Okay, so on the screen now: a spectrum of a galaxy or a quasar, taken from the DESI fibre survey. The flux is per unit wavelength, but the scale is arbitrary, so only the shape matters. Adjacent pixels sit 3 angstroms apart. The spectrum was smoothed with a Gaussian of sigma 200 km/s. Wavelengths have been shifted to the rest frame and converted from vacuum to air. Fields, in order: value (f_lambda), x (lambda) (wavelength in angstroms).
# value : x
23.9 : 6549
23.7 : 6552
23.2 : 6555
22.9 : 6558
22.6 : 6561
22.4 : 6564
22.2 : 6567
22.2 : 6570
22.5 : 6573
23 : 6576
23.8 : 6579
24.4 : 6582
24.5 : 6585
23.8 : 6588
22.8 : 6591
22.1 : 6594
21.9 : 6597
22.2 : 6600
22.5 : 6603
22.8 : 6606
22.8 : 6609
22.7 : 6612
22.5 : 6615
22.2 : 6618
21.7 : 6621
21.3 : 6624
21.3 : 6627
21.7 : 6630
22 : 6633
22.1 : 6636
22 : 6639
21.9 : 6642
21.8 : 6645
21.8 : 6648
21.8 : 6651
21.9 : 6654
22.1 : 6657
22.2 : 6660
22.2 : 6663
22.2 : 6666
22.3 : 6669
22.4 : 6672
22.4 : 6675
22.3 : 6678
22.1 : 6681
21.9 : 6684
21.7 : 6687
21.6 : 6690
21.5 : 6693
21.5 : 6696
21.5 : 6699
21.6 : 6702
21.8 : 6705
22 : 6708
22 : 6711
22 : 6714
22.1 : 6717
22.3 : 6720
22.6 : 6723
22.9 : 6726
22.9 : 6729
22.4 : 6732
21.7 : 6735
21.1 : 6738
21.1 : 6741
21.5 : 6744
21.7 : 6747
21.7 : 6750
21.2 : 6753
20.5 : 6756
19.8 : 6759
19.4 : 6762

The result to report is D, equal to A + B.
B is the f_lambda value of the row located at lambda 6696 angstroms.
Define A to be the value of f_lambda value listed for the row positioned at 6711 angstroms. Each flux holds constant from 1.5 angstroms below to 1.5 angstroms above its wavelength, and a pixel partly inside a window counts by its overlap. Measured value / 43.5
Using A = 22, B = 21.5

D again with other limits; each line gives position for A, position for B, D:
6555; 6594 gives 45.3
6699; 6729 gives 44.4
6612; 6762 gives 42.1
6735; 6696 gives 43.2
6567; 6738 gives 43.3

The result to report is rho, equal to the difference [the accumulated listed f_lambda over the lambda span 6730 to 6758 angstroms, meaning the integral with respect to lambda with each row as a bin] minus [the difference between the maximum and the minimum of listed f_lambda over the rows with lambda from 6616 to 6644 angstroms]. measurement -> 599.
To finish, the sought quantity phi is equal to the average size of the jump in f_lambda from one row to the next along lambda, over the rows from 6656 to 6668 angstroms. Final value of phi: 0.03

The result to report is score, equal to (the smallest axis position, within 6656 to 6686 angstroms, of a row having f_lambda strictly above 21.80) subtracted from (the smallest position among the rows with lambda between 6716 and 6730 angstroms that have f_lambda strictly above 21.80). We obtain 60 angstroms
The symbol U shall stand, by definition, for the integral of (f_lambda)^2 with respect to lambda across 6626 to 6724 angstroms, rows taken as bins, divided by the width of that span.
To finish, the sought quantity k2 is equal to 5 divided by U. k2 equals 0.0104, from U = 482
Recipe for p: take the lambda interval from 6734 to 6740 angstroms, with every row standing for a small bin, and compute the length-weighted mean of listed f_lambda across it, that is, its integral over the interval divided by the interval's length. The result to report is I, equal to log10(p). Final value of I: 1.33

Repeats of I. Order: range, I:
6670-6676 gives 1.35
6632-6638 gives 1.34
